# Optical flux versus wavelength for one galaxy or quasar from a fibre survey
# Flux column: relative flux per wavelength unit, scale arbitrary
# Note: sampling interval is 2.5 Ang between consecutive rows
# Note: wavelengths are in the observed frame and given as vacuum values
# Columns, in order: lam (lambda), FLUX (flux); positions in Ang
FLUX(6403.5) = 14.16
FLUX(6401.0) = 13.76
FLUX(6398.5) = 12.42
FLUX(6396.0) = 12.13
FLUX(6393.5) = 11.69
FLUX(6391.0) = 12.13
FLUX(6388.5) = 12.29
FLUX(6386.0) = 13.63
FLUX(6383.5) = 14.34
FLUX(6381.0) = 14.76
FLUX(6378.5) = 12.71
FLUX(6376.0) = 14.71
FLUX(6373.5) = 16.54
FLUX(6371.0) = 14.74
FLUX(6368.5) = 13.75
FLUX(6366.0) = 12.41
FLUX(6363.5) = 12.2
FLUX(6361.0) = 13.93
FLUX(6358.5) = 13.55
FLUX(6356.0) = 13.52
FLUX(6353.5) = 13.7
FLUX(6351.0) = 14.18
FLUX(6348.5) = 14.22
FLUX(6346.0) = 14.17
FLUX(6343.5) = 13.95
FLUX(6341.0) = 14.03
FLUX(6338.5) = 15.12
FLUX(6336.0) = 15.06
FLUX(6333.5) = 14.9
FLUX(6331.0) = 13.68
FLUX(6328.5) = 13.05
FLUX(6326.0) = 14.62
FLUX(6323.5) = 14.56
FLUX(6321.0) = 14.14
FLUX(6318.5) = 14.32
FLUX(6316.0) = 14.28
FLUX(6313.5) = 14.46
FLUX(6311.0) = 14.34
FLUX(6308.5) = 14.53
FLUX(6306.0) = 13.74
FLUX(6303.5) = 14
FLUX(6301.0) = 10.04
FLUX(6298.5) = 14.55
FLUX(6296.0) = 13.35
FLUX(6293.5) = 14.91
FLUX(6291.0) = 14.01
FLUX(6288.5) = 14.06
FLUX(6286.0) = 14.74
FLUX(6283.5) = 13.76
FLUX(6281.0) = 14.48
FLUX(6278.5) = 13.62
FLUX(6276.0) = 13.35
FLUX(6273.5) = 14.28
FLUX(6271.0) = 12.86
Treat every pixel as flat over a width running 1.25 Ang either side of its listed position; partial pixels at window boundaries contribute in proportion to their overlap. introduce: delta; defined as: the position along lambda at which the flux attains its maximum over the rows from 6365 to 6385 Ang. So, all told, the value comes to 6373.5 Ang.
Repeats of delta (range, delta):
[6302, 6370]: 6338.5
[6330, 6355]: 6338.5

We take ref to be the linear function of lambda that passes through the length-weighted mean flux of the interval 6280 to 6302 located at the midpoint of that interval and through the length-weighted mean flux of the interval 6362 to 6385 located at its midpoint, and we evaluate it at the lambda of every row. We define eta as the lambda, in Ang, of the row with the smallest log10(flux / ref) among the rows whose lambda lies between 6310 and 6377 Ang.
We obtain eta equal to 6363.5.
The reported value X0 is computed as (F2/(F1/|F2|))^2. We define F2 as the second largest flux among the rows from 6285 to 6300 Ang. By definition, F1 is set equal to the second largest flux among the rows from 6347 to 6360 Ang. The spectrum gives 235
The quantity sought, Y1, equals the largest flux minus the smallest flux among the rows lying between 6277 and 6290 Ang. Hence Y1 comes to 1.1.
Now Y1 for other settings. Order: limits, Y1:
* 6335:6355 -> 1.4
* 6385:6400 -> 1.9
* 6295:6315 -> 4.5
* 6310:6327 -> 0.5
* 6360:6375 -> 4.3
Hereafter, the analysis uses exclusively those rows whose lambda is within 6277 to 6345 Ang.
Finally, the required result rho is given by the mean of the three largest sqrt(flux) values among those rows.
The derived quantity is 3.88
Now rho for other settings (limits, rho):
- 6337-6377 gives 3.93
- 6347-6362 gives 3.76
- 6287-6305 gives 3.81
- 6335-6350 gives 3.85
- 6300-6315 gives 3.80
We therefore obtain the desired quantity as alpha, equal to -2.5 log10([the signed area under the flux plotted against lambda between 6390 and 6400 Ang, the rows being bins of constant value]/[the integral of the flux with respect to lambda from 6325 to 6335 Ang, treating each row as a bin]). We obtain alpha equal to 0.16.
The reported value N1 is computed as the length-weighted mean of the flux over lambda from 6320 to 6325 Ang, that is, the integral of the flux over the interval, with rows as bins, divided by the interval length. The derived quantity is 14.4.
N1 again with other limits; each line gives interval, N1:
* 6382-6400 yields 12.7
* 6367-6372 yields 14.1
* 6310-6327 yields 14.4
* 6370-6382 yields 14.7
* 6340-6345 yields 14.0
